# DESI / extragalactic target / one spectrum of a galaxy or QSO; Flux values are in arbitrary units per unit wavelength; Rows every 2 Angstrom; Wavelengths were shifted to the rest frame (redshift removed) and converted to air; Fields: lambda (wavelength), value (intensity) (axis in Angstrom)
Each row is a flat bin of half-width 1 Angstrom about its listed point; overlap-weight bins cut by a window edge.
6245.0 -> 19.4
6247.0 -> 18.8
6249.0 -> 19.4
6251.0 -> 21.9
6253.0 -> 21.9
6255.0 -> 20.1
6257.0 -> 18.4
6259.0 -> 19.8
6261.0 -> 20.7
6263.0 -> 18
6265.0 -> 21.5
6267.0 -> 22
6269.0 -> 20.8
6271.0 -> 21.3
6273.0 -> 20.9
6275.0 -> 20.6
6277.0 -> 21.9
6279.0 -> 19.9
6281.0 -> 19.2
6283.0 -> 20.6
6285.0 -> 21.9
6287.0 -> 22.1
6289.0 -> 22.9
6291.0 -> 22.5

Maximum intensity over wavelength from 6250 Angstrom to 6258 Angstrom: 21.9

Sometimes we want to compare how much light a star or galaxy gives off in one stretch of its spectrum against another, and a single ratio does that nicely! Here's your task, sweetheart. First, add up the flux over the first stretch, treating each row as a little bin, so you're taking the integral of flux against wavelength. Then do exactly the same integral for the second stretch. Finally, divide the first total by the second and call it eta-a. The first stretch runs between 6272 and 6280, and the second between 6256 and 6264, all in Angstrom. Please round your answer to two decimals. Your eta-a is 1.08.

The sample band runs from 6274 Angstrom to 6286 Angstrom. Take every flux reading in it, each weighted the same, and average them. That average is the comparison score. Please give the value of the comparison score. 20.7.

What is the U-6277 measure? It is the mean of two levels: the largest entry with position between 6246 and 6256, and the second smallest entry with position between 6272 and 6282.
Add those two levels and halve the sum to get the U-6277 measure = 20.9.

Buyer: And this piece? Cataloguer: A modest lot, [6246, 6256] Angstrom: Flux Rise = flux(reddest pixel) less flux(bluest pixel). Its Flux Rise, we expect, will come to 1.3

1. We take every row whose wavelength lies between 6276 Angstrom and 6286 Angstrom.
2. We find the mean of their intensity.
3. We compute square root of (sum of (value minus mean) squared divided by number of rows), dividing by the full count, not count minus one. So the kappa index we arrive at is 1.08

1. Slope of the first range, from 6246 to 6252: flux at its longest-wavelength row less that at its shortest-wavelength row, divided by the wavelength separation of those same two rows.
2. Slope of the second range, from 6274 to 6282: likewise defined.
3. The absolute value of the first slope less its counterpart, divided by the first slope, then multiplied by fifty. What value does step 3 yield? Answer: 65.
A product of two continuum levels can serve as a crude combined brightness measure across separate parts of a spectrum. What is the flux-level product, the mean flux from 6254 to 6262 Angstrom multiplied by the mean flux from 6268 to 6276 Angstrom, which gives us 413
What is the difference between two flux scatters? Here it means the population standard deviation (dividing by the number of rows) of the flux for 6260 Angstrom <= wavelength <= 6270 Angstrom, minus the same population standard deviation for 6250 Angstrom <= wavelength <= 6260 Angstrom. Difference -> 0.0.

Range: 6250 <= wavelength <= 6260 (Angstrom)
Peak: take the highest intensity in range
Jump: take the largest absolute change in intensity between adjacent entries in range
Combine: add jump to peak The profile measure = 23.7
